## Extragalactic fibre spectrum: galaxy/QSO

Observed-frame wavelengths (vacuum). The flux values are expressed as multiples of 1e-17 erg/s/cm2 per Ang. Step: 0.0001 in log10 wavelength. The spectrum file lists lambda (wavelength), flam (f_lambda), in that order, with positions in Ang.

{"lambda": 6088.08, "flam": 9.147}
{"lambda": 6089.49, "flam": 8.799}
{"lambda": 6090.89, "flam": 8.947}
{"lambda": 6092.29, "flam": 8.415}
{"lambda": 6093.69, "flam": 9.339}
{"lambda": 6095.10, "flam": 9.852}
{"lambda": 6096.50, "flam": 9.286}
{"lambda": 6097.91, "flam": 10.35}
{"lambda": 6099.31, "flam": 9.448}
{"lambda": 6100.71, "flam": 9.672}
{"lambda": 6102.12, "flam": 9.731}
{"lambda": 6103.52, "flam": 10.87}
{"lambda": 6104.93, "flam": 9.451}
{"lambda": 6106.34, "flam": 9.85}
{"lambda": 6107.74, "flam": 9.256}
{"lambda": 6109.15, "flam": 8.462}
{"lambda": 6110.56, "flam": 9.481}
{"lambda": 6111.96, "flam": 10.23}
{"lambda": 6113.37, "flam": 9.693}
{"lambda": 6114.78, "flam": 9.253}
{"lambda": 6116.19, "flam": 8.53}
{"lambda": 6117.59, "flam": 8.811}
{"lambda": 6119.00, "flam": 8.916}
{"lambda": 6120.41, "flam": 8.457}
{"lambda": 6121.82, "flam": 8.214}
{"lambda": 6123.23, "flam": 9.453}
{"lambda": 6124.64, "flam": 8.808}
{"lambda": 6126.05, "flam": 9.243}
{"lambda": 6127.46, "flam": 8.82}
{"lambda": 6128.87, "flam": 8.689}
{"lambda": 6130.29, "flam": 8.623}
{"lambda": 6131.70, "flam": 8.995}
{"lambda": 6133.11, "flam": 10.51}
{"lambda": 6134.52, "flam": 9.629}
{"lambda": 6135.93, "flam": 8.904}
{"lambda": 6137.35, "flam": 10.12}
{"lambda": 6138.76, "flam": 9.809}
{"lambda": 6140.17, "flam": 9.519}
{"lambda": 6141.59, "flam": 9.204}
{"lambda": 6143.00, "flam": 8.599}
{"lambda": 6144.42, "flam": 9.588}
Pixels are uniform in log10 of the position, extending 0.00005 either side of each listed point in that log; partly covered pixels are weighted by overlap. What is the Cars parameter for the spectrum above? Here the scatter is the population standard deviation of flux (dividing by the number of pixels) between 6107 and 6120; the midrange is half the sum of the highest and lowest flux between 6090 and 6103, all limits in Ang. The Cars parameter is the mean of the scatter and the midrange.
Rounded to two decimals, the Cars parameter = 4.96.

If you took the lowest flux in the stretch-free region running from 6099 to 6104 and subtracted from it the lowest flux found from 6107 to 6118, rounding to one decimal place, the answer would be 1.0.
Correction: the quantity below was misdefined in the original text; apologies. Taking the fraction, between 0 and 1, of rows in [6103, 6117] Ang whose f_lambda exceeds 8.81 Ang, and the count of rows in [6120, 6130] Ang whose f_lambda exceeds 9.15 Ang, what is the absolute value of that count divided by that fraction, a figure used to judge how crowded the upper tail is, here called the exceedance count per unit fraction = 2.5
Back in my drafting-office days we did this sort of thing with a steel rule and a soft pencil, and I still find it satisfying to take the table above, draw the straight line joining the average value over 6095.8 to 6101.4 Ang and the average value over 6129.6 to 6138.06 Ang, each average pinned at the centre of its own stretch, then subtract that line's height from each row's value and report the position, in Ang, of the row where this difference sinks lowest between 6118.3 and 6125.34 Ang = 6121.82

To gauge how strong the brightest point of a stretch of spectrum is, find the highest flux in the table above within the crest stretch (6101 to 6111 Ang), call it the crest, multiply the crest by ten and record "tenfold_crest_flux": 109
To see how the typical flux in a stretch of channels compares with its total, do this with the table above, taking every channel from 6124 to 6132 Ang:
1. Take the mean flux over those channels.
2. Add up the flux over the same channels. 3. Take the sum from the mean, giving -44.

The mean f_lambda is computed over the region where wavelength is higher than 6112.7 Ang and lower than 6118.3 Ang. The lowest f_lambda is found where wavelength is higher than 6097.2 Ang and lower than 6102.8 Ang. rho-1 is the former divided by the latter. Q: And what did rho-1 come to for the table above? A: 0.96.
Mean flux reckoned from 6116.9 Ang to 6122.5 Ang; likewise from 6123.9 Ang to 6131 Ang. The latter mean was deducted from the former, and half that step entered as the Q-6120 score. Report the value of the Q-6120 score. -0.1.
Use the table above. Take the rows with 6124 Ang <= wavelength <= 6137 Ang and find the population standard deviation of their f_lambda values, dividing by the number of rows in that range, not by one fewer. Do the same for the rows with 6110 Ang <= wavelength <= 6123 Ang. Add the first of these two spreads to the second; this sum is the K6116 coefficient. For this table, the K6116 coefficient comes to 1.18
